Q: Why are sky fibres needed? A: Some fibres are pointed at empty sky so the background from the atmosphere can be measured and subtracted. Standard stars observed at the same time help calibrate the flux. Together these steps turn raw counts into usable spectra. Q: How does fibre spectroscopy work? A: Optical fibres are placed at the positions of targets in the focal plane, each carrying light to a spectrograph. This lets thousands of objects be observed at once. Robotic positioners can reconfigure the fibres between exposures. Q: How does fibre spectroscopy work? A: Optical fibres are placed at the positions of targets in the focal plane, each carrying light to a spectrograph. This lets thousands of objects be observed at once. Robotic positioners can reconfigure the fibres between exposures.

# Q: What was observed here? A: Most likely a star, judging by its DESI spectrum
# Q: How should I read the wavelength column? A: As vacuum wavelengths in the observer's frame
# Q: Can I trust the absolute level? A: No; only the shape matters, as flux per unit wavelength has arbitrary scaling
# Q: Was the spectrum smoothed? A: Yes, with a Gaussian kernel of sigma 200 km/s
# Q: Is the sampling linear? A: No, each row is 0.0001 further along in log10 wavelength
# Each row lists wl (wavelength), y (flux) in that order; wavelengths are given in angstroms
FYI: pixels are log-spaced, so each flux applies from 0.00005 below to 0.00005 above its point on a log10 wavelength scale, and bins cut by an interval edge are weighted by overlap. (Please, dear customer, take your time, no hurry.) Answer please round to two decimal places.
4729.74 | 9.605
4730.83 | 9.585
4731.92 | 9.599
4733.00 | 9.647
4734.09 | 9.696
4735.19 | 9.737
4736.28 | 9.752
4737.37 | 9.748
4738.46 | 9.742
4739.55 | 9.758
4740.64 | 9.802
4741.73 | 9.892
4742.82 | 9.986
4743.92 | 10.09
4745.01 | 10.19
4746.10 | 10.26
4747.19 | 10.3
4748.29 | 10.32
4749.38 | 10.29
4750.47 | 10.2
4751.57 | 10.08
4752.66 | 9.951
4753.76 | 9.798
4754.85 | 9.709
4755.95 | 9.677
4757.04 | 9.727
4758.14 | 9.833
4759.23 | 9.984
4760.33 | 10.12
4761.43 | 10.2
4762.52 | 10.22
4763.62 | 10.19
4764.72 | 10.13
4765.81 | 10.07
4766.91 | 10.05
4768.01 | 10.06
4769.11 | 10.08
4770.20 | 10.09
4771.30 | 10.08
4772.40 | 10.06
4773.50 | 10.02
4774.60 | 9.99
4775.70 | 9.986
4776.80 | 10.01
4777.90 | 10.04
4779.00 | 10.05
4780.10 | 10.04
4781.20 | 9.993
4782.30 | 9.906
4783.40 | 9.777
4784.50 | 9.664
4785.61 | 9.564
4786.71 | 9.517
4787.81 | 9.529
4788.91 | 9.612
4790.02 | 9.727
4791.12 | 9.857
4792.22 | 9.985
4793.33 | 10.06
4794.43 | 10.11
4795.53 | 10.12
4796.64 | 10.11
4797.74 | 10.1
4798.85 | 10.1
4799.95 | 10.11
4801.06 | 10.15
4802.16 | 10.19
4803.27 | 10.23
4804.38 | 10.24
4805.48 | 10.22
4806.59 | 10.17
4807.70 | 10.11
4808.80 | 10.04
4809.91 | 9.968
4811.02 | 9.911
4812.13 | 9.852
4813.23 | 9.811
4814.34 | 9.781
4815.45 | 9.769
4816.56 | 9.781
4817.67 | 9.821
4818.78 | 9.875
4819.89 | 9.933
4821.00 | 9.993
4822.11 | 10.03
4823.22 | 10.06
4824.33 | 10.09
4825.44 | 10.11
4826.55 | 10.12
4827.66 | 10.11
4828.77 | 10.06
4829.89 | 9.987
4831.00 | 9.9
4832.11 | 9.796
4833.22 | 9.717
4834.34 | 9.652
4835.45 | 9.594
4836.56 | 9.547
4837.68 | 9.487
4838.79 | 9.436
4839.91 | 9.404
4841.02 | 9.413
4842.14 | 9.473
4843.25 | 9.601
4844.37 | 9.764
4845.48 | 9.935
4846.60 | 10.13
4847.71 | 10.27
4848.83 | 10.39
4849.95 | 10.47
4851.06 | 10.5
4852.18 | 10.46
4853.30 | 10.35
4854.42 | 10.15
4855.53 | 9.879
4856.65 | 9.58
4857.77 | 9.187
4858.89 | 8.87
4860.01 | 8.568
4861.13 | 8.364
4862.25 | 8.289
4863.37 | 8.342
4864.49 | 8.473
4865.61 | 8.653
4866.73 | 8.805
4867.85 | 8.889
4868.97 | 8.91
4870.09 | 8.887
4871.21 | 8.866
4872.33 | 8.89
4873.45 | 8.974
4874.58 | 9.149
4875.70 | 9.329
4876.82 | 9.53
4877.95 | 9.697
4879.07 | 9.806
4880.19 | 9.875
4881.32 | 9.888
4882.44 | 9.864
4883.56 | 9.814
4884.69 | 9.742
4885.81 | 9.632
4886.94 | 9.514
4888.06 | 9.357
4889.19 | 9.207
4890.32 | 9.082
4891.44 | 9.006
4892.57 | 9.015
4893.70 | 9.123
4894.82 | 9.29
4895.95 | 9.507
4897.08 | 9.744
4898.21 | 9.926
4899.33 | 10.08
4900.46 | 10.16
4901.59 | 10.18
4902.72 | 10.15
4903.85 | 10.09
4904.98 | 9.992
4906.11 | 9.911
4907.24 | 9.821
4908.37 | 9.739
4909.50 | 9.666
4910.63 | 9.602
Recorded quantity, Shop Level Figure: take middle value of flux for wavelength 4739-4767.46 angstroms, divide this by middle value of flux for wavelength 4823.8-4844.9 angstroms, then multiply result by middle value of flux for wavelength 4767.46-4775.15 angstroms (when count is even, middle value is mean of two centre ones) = 10.43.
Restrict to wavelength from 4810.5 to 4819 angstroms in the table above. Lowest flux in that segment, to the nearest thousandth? 9.769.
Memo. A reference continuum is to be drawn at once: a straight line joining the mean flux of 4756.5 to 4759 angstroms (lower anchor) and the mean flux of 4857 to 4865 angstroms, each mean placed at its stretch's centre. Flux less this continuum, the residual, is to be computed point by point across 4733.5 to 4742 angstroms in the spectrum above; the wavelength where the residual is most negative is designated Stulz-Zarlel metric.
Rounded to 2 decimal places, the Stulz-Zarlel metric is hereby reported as 4734.09 angstroms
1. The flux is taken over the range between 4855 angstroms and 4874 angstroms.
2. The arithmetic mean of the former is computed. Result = 8.8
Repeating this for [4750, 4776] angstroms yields 10.0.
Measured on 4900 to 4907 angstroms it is 10.1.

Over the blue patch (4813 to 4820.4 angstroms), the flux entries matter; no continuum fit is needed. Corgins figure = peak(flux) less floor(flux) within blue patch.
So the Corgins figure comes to 0.2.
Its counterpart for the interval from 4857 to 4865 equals 0.9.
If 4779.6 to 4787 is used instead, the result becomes 0.5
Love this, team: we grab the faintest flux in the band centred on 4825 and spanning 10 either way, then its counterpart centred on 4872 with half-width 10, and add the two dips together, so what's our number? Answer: 17.94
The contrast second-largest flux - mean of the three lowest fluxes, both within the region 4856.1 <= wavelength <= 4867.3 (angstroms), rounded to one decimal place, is 0.9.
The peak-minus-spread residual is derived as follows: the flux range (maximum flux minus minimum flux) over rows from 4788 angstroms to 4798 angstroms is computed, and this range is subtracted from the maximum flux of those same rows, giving 9.61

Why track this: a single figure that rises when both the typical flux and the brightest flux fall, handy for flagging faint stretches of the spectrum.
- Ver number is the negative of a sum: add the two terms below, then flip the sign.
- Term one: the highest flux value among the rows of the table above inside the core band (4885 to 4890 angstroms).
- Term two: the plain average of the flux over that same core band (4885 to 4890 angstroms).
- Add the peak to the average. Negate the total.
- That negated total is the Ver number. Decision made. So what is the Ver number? -19.1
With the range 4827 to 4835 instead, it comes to -20.0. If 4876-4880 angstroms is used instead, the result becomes -19.5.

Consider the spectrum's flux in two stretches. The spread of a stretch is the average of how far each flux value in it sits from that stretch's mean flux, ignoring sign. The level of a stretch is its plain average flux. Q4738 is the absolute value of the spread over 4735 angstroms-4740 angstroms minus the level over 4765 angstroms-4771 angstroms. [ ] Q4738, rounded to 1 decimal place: 10.1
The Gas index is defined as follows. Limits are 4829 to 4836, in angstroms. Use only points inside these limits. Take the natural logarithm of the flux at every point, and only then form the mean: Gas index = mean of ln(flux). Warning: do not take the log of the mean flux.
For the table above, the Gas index 2.280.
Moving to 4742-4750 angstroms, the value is 2.323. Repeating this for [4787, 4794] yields 2.282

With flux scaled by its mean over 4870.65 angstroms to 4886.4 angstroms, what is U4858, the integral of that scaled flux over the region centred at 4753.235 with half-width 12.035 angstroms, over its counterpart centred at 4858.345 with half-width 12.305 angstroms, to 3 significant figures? 1.05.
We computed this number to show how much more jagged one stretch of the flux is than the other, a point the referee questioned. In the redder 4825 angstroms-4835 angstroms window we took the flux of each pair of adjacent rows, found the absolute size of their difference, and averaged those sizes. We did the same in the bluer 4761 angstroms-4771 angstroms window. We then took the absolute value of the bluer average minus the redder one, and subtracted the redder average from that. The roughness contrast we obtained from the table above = -0.029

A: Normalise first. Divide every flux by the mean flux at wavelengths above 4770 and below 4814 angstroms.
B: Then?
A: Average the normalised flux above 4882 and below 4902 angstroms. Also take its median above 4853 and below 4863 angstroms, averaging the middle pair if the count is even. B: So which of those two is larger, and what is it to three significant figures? 0.959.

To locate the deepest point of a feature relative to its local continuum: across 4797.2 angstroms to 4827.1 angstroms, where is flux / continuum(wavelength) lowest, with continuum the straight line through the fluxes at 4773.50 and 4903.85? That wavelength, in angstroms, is 4815.45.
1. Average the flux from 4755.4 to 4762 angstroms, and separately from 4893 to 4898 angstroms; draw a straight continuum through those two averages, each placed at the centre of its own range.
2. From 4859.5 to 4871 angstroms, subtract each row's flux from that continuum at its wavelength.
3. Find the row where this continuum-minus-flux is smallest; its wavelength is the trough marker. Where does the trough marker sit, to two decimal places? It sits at 4868.97 angstroms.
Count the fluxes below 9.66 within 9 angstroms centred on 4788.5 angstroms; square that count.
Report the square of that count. 16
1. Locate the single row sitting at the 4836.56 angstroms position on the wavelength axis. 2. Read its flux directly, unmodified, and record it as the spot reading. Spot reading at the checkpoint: 9.547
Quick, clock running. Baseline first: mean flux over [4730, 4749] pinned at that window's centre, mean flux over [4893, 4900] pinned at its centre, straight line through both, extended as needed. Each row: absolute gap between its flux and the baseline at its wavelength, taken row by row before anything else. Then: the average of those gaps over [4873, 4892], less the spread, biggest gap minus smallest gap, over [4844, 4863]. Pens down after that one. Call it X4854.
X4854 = -1.0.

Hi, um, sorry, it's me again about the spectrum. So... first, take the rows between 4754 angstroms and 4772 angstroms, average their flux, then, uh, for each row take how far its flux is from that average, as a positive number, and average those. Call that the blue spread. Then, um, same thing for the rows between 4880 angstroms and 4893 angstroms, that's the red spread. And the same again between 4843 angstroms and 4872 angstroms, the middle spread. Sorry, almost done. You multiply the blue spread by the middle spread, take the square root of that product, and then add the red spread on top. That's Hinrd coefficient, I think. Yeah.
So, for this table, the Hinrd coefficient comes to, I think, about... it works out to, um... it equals 0.62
